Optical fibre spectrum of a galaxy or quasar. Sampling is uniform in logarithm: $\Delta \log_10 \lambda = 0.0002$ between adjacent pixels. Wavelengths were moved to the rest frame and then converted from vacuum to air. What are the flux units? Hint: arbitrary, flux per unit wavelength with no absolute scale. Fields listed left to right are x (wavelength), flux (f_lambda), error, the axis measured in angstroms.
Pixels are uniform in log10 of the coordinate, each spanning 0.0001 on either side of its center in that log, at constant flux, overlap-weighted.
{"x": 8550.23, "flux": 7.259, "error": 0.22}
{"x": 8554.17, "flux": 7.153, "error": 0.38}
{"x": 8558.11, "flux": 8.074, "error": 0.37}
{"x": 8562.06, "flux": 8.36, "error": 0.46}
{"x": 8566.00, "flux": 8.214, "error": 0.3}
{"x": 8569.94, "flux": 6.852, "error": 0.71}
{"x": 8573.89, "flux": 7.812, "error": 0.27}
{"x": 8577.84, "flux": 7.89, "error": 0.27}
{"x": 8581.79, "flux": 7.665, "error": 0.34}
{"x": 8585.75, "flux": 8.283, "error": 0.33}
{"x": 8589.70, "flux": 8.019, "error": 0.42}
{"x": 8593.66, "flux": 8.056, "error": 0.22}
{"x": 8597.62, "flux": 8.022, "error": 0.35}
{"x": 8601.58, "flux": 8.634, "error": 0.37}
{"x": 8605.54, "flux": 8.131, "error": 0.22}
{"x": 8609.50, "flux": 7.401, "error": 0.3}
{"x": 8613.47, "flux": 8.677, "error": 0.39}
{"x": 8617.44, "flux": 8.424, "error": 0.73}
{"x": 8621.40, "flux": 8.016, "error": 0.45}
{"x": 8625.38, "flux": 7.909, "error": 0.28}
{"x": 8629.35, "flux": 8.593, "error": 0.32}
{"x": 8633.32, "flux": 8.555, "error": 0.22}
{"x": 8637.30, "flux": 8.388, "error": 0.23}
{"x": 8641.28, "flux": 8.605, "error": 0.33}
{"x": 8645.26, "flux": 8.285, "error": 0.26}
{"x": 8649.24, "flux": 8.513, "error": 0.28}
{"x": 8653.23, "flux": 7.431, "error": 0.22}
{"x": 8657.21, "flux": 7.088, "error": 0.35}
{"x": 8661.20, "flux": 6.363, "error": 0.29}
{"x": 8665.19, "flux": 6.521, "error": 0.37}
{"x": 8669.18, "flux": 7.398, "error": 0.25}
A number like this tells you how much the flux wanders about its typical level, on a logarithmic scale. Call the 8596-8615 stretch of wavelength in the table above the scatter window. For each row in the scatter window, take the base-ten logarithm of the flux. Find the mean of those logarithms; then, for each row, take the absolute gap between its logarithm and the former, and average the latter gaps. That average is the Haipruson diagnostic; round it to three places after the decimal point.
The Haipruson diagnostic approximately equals 0.021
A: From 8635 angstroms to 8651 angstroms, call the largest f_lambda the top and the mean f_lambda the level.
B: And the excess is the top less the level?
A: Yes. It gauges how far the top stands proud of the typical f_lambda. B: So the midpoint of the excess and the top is 4.38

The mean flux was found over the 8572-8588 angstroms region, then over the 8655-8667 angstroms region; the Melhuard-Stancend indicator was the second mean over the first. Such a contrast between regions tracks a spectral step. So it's 0.84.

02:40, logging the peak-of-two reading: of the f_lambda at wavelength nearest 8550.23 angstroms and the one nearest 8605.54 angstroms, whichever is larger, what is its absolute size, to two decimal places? 8.13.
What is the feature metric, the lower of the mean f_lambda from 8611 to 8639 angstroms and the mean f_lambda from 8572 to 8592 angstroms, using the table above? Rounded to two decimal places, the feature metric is 7.93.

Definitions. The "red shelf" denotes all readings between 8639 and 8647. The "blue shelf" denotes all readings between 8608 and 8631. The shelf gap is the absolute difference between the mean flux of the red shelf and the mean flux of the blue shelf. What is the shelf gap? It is 0.3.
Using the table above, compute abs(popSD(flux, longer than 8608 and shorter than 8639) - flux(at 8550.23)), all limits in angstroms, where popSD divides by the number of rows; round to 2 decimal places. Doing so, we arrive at 6.85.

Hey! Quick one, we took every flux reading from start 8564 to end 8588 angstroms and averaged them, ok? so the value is 7.8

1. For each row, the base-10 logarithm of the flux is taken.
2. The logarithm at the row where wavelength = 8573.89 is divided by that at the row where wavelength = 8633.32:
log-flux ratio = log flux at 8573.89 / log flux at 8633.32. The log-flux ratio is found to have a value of 0.96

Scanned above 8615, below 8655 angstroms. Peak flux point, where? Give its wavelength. 8641.28 angstroms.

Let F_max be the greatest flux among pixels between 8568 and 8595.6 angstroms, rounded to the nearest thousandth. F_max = 8.283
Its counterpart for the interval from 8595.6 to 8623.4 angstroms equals 8.677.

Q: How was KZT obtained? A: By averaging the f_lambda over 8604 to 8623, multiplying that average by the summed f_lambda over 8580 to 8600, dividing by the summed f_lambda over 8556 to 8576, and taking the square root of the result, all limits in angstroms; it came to 2.88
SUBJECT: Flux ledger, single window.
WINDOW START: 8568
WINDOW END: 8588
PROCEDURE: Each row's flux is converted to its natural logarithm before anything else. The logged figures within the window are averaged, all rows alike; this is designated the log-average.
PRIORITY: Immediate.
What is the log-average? 2.04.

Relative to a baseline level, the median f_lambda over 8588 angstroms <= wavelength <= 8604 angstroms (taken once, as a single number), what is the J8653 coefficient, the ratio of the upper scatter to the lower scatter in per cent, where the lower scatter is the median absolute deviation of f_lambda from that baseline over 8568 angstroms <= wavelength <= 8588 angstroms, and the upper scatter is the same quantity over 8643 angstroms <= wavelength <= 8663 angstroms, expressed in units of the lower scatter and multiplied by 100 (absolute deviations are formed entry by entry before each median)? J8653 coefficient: 249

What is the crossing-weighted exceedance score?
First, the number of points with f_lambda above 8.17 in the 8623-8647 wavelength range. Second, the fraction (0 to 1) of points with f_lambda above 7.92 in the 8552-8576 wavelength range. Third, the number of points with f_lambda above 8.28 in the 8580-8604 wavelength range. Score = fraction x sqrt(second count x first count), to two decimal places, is 1.58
